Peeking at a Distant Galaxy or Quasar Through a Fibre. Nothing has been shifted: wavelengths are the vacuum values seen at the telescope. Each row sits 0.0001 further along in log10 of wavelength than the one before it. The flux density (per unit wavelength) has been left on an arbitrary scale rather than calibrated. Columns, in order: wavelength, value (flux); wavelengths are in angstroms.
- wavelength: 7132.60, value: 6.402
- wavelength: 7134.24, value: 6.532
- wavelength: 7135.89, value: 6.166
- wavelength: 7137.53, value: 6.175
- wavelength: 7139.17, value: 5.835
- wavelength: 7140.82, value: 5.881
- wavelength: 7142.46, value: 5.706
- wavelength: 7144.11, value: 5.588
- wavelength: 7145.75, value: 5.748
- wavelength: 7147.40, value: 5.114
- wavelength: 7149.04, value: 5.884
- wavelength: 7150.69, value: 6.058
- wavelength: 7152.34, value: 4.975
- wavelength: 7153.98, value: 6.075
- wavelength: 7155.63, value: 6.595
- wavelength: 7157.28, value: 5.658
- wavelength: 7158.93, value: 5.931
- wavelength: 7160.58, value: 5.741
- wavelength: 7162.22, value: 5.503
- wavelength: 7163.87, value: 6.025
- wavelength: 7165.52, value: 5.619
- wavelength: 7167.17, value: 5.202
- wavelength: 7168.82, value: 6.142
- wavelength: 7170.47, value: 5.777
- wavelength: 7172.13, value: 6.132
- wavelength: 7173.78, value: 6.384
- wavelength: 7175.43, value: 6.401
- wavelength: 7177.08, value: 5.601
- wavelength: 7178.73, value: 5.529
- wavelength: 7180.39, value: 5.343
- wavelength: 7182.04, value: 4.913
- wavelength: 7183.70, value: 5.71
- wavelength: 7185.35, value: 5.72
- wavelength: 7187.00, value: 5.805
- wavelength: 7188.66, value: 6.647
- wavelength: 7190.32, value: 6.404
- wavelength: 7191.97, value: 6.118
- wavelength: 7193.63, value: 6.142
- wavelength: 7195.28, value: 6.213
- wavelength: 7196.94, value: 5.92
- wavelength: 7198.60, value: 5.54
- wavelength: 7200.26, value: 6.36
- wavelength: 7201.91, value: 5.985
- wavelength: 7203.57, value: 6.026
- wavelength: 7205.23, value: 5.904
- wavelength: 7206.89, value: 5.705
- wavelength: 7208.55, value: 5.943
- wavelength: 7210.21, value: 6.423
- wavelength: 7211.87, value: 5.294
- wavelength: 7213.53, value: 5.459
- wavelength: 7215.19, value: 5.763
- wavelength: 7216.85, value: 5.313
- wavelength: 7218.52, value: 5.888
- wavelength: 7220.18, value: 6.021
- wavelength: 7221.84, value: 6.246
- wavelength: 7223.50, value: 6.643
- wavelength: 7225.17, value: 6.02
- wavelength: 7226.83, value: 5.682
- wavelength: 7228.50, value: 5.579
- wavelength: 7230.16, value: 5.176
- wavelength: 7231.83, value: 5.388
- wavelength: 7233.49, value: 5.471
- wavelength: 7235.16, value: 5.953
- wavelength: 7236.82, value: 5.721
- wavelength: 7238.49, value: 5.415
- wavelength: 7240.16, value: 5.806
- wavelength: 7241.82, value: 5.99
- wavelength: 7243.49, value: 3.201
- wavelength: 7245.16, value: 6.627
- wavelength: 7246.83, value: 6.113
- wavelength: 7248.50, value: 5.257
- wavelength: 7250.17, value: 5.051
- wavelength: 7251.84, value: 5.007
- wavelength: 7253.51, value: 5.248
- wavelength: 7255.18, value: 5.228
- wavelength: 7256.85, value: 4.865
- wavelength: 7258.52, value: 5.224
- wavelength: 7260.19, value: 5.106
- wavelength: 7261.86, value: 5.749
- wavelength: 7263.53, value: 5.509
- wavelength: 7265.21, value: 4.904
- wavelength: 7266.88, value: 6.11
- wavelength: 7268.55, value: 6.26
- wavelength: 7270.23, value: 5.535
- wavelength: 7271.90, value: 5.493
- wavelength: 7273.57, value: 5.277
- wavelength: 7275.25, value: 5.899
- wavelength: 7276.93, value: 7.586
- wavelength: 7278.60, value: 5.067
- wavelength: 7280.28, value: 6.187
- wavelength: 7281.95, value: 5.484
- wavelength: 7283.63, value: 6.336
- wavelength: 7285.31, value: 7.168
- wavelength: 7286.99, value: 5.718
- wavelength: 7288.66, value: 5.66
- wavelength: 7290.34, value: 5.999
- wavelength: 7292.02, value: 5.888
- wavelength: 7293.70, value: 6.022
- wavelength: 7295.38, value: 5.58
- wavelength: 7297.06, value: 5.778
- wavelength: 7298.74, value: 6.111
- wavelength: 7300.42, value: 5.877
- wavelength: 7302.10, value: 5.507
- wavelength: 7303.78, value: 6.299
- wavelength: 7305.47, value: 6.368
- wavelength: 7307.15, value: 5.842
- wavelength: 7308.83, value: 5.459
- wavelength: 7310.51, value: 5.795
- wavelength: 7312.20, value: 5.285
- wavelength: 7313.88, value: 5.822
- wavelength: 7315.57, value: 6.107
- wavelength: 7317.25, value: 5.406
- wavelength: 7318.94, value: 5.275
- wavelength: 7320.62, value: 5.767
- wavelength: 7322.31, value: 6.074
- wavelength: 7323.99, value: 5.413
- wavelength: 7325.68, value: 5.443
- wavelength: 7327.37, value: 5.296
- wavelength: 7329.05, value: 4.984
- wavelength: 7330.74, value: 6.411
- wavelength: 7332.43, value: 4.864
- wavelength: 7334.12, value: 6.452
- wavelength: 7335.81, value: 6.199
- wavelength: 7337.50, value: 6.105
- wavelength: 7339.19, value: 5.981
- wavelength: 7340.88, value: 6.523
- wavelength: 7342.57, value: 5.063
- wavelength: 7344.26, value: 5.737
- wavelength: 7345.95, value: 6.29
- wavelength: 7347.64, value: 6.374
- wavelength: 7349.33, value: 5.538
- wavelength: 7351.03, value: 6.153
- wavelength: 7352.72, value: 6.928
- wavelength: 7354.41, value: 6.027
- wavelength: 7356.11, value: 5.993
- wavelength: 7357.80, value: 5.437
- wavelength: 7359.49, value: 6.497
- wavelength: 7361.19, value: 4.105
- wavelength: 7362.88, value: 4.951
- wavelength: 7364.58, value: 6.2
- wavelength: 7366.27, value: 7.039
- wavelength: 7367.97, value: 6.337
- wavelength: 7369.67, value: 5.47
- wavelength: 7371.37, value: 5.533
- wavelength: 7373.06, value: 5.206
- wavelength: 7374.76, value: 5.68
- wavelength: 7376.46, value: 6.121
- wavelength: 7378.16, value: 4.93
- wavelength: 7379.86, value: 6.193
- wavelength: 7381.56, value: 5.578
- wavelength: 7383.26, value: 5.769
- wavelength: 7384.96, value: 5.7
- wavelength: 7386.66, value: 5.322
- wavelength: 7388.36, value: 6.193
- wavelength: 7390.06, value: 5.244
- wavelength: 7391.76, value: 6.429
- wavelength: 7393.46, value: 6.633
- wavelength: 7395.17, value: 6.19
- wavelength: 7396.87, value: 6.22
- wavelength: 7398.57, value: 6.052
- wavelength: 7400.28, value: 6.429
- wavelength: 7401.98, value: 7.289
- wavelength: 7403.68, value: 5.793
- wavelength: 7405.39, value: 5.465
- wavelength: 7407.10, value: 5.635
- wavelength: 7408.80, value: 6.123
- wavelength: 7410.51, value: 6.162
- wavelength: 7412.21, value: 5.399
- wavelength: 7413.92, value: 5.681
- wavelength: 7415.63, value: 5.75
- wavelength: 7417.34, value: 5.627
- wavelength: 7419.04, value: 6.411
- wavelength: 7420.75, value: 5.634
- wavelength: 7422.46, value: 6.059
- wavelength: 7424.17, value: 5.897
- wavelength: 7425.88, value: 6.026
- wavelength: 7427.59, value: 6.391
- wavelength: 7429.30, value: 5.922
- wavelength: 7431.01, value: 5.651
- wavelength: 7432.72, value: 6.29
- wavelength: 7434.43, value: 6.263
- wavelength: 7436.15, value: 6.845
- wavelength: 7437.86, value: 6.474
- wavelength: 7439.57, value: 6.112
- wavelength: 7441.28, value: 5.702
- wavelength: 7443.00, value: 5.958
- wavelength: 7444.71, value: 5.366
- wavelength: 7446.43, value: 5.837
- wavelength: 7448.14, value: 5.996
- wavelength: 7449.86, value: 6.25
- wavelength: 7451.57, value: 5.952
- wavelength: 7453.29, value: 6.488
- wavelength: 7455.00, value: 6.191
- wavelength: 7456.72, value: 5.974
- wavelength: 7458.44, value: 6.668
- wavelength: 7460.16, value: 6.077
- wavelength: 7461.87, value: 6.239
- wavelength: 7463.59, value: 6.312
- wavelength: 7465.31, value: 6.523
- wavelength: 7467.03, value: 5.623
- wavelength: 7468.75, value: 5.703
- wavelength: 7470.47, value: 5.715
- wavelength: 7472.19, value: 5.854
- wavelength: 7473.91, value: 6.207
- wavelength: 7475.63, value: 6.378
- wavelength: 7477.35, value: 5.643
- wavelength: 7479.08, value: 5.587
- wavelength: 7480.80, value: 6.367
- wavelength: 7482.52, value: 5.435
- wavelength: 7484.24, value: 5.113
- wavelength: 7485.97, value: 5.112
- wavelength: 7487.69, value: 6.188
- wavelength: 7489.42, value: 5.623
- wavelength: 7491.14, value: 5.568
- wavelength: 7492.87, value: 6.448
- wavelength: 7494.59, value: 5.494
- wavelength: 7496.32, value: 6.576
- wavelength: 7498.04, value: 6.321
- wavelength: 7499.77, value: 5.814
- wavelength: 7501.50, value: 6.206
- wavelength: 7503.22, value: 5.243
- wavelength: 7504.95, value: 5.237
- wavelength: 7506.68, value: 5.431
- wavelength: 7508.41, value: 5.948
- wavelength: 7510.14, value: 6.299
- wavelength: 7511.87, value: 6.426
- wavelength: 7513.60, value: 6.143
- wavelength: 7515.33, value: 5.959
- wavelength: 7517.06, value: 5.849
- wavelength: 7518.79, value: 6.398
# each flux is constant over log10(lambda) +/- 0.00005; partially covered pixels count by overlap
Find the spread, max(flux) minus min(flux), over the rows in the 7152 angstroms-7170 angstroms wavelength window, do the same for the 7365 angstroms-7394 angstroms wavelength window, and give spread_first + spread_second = 3.7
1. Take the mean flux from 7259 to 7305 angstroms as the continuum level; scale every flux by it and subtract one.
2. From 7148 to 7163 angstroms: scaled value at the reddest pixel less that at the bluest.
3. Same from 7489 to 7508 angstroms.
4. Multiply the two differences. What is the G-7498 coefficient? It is 0.0021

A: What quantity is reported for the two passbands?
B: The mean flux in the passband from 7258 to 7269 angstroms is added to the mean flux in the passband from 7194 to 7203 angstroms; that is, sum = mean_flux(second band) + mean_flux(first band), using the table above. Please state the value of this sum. 11.6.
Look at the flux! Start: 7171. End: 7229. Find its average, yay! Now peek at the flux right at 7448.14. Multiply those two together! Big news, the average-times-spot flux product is 35.4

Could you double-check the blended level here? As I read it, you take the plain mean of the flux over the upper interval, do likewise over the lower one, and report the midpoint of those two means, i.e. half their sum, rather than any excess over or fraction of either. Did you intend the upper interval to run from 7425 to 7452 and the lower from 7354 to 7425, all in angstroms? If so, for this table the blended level 5.97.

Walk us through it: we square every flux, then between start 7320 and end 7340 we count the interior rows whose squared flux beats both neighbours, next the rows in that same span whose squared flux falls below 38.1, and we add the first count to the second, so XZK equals 13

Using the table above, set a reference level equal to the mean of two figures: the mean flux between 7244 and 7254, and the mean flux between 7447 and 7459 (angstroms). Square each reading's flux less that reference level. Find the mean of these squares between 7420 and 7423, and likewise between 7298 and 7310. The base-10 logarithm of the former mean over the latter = -0.4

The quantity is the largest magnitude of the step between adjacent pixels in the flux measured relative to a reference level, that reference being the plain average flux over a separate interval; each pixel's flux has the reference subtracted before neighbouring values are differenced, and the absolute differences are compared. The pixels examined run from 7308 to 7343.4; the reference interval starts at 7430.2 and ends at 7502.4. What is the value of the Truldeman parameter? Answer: 1.6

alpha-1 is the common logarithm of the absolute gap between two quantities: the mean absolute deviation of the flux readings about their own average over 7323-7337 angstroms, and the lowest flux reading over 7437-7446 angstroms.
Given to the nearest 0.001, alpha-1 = 0.684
